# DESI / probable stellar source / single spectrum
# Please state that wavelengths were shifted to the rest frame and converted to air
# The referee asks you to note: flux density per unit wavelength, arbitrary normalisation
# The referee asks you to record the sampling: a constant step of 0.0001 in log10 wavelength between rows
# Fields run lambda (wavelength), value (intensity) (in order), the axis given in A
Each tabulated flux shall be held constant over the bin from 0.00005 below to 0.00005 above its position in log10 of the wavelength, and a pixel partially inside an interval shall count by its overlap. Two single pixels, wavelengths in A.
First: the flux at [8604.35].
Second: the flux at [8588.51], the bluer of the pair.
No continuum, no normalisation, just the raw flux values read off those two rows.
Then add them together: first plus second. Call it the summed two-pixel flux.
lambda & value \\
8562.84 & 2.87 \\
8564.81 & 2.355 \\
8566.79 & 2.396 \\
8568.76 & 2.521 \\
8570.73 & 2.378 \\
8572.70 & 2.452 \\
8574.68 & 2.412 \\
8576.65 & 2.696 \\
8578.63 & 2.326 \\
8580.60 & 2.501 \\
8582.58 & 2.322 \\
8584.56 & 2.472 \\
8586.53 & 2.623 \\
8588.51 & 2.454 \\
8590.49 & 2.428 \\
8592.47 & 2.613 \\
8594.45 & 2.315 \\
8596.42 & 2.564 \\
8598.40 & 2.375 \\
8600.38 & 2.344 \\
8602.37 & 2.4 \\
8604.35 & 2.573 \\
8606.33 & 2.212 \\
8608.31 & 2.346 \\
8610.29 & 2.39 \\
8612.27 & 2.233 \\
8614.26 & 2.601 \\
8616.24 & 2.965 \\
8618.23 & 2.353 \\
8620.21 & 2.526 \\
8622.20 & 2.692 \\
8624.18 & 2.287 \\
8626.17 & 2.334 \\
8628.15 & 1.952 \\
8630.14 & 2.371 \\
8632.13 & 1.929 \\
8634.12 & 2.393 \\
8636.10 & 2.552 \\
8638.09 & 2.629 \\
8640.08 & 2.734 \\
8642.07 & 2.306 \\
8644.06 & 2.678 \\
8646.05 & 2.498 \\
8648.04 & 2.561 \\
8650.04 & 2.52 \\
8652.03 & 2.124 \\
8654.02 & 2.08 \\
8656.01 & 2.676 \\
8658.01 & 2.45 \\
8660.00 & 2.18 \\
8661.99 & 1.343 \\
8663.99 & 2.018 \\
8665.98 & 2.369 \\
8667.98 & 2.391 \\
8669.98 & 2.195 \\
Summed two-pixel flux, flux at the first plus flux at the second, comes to 5.03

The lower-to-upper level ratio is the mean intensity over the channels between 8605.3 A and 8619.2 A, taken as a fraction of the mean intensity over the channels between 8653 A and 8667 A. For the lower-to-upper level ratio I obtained 1.13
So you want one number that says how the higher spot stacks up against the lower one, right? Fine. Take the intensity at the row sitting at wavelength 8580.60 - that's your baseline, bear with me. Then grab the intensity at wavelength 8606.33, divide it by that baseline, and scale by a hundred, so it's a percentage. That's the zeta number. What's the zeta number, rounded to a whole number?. 88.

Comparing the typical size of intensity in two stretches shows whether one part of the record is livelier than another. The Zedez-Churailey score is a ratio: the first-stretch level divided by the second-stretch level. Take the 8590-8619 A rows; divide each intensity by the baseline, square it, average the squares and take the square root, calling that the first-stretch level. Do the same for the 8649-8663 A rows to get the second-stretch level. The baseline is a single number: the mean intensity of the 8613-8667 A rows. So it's 1.10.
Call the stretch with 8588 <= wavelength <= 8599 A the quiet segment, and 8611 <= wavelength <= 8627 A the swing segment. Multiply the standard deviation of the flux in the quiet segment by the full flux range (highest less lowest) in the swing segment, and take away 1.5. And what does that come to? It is -1.42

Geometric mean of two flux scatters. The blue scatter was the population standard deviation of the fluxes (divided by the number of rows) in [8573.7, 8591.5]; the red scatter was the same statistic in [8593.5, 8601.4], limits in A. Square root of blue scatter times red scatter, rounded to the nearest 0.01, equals 0.11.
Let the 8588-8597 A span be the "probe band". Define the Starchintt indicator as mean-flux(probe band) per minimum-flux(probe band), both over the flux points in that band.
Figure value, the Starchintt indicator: 1.07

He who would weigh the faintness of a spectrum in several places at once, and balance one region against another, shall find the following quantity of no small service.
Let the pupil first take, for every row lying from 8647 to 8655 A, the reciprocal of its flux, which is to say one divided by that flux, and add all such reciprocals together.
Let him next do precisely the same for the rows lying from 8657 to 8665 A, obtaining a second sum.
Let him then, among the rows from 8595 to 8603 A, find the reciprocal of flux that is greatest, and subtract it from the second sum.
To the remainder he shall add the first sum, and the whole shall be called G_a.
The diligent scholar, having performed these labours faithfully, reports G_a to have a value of 3.42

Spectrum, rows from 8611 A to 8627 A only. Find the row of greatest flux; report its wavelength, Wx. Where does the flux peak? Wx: 8616.24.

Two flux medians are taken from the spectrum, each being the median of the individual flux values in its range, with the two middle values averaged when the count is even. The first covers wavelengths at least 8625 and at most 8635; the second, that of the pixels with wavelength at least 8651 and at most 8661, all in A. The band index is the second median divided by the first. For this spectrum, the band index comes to 0.934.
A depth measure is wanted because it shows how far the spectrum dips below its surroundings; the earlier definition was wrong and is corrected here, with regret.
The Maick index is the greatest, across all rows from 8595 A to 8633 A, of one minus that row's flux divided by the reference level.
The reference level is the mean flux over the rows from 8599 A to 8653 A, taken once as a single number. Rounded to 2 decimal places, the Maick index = 0.20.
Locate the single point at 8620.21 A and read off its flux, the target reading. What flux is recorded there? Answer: 2.526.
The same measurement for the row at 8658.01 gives 2.45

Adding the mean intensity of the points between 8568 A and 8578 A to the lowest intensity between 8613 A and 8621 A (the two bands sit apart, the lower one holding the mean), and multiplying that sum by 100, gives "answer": 484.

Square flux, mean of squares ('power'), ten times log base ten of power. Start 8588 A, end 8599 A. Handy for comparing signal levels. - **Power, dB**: 7.8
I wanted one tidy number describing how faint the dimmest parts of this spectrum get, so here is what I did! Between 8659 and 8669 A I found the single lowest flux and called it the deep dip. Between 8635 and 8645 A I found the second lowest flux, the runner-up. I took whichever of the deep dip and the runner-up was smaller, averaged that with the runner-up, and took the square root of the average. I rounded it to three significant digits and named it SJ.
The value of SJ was 1.40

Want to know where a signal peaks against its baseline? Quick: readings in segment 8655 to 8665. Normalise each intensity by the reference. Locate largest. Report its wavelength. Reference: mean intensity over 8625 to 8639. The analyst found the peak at 8656.01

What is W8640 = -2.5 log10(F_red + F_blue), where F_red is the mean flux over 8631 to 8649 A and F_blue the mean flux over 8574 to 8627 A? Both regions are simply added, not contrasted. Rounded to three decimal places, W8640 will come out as -1.733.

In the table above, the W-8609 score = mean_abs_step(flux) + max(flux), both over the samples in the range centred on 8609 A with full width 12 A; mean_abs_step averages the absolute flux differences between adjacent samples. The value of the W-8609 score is 2.81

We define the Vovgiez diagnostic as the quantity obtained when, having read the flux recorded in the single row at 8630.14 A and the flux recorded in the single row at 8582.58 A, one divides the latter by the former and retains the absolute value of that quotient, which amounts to 0.98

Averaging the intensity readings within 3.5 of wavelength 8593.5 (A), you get 2.48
